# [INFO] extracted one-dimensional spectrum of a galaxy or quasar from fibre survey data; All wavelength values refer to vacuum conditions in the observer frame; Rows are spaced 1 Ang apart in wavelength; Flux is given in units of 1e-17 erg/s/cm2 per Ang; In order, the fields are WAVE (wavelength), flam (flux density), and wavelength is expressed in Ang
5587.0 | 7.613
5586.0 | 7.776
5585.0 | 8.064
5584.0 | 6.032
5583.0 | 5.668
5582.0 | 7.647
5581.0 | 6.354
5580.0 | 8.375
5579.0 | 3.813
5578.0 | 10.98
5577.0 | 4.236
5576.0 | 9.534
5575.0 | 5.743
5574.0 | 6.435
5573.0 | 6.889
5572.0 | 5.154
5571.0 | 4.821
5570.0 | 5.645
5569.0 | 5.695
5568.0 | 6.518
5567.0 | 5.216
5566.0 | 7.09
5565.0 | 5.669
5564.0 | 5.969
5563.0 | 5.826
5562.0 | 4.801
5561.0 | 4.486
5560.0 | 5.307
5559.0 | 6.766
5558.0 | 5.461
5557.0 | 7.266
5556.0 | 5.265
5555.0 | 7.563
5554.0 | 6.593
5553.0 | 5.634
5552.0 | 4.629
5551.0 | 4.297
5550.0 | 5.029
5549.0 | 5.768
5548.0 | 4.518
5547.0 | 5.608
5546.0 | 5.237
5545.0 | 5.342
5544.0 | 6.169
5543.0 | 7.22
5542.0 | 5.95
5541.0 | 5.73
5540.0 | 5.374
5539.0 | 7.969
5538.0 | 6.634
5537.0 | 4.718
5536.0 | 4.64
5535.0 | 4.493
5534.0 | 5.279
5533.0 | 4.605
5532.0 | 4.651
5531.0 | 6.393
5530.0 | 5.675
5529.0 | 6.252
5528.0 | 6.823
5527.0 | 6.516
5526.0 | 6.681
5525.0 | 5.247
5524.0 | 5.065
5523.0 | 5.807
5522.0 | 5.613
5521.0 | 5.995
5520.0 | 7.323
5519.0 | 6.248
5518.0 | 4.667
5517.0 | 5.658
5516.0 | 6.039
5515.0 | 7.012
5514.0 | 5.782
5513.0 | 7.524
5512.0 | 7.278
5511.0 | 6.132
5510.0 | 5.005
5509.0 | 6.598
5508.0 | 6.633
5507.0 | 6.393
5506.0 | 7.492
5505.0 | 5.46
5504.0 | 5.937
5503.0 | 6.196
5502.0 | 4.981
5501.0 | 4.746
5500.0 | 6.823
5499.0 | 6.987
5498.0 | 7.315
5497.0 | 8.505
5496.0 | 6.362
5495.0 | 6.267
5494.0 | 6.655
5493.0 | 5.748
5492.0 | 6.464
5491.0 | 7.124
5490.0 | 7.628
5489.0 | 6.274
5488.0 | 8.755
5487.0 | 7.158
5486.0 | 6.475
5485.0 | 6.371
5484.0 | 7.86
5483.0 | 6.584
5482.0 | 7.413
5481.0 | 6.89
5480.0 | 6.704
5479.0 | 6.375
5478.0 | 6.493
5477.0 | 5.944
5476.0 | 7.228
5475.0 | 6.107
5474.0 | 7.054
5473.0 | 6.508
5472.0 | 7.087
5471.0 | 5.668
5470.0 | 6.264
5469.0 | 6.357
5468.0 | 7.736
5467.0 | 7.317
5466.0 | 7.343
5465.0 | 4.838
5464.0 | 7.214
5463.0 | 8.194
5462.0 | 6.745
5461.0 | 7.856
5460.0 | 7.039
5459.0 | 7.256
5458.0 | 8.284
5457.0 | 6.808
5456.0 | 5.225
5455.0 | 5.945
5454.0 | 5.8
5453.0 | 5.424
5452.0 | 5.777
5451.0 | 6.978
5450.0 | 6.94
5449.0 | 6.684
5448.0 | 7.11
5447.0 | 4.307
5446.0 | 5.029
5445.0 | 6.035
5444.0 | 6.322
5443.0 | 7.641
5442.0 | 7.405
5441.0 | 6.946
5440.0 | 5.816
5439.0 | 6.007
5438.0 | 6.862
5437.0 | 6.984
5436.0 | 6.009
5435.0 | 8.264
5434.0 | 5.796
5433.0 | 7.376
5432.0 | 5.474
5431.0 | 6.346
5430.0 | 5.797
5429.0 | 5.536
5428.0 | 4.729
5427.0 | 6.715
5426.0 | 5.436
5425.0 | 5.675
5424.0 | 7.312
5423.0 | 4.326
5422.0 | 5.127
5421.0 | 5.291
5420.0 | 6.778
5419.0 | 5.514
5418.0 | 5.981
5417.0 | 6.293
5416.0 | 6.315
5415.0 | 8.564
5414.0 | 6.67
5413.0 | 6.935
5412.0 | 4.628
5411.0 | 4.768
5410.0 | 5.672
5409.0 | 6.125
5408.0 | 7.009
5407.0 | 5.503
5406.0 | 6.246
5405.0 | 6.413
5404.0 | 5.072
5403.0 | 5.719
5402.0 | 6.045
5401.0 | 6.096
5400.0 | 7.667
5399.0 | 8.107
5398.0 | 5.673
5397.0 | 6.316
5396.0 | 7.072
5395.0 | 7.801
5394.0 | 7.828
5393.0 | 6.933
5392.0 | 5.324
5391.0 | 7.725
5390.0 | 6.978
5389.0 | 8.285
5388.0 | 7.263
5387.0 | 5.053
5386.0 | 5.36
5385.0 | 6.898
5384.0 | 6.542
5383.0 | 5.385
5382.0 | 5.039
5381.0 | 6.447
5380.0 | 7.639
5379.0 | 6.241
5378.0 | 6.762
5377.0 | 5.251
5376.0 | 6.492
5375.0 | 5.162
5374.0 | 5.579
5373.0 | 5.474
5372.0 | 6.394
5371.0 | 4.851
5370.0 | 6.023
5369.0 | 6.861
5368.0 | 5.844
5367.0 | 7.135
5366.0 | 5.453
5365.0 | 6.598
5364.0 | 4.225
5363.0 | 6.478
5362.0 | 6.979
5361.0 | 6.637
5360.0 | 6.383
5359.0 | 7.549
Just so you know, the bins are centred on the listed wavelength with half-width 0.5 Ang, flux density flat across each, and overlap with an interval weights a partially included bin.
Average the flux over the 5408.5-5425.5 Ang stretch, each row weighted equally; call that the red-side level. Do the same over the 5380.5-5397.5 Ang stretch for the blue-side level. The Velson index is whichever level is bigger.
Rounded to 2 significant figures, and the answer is 6.6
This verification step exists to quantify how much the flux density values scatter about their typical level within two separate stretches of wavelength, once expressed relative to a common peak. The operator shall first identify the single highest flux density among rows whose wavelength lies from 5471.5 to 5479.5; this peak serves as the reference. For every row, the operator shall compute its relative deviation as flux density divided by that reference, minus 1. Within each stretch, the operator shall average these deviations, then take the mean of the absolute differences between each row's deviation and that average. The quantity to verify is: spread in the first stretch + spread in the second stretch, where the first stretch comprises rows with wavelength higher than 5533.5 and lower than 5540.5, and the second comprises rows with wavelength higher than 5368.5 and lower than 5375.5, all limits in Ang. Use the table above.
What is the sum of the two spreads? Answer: 0.21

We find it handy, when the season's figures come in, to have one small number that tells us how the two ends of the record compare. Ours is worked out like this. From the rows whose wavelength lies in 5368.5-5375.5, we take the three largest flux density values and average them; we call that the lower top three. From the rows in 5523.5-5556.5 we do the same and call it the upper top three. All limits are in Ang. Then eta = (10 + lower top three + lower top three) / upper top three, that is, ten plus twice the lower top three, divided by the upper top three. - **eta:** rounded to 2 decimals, 3.01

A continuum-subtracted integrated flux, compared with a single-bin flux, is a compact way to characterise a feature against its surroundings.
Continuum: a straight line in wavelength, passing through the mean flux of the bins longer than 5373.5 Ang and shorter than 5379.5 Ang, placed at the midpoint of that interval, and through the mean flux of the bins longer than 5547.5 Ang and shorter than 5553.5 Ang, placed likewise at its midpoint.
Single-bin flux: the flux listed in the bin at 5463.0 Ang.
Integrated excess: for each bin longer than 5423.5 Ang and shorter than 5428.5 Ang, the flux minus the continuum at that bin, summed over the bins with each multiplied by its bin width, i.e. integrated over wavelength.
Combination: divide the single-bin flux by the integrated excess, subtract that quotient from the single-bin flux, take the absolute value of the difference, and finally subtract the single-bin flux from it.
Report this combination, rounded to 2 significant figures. -5.0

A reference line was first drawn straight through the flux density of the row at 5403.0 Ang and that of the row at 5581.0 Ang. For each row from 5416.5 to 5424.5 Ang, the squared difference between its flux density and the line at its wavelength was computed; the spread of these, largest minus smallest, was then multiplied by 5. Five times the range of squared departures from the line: 11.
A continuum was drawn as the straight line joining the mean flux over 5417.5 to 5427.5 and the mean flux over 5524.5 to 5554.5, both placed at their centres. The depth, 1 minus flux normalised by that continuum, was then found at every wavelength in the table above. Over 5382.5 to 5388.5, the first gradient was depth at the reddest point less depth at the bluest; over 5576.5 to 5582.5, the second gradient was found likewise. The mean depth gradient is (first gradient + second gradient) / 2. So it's -0.47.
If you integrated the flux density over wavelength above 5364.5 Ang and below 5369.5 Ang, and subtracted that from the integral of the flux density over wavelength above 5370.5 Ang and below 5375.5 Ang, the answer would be -4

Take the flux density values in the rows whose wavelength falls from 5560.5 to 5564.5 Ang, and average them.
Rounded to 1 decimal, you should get 5.3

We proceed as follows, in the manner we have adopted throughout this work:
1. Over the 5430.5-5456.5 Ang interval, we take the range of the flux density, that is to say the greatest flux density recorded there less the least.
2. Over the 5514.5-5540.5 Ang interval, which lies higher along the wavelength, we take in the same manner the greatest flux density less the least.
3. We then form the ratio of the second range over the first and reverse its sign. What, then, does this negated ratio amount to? -0.9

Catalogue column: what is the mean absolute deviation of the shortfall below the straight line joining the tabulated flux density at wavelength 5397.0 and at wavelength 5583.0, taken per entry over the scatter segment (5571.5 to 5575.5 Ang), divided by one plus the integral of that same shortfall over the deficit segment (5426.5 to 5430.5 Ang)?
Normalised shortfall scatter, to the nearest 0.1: 0.2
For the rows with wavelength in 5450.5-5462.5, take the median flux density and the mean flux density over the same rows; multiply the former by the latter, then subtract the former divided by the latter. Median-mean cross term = 44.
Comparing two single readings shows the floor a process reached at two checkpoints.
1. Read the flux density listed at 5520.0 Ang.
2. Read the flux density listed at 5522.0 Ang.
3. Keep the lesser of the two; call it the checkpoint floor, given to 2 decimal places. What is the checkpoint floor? 5.61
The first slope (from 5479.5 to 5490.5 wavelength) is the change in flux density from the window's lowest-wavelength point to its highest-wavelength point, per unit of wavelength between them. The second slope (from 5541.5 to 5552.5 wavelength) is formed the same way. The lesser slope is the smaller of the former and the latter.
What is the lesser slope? -0.132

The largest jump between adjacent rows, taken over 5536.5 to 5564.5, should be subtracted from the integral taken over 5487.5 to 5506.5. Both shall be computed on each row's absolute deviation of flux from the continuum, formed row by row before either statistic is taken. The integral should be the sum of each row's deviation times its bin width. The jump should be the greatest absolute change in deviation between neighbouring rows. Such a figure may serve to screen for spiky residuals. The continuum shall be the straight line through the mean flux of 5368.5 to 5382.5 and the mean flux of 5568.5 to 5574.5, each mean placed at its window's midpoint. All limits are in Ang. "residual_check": 18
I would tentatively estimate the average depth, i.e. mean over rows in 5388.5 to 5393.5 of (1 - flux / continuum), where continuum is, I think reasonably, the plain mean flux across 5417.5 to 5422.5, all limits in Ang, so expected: -0.23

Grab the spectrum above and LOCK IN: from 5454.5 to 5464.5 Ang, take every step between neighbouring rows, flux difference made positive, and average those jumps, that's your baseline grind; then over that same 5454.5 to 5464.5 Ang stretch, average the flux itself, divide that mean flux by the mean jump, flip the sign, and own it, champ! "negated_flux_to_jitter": -6.8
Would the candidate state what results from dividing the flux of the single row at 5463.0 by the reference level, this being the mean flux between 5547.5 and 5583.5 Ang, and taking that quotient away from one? -0.4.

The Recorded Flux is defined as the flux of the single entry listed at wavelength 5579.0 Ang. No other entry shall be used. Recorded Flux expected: 3.813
